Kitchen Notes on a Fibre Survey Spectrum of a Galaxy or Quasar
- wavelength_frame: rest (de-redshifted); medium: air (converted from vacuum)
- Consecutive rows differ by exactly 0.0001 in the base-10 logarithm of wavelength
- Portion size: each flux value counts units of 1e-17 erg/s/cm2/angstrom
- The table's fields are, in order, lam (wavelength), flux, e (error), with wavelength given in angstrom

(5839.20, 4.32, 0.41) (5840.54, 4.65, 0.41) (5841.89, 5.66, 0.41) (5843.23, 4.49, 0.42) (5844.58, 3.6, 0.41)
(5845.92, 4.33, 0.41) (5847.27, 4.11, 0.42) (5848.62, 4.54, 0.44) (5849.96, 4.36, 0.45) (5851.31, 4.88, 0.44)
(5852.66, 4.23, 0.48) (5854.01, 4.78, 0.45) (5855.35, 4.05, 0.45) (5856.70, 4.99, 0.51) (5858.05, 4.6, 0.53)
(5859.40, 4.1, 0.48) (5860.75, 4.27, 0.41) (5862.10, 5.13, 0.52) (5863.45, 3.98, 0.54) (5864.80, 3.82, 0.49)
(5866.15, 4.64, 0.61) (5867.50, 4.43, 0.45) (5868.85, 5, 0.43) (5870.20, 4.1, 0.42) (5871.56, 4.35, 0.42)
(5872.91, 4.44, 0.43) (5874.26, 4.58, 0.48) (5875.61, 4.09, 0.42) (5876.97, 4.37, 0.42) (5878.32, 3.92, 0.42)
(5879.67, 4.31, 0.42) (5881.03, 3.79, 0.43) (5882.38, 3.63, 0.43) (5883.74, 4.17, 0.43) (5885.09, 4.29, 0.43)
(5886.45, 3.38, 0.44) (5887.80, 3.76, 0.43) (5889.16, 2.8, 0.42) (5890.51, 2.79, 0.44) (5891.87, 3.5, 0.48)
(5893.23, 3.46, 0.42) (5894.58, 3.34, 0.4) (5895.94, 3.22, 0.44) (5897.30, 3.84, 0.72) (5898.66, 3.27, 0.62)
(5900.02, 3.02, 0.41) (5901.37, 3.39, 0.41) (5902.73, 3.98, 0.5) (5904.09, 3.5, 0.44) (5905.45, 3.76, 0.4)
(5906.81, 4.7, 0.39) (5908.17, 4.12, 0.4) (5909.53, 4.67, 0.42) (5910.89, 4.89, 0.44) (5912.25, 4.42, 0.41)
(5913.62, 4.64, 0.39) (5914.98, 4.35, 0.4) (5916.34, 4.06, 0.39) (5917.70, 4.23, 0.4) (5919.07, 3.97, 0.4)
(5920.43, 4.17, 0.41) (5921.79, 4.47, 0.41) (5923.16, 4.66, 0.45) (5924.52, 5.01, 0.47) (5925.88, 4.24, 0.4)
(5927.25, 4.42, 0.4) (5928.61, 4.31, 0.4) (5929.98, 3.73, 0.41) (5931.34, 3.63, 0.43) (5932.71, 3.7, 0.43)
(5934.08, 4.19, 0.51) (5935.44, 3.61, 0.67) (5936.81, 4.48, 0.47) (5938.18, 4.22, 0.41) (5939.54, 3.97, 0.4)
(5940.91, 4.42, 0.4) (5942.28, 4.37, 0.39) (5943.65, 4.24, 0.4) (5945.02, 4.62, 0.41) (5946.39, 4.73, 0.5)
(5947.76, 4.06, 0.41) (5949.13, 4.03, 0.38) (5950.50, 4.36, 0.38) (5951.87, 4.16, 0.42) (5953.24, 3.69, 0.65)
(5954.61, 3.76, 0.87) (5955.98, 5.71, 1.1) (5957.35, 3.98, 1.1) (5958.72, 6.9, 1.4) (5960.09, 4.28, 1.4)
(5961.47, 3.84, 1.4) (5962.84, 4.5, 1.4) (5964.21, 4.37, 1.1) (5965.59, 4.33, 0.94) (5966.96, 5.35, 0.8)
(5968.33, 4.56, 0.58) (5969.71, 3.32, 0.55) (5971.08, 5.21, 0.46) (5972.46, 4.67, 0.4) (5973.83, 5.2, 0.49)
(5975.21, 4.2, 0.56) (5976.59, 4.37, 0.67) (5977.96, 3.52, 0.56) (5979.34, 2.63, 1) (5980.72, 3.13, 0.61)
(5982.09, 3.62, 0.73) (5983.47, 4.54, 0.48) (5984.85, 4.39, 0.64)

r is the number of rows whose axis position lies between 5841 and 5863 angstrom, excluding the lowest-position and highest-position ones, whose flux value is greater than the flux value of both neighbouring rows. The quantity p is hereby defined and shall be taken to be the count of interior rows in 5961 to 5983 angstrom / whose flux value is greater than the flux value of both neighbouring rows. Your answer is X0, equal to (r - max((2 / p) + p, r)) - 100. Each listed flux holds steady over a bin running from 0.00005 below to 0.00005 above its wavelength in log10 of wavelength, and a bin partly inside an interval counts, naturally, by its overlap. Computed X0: -100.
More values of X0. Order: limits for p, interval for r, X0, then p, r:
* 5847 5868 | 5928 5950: -102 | 6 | 4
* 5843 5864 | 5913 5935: -103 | 6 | 3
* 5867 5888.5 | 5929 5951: -101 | 5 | 4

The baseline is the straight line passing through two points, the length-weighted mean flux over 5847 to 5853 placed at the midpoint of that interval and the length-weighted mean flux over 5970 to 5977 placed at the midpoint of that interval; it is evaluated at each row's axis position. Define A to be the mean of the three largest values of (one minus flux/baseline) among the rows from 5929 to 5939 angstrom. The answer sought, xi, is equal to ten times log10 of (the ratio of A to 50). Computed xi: -23.8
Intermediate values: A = 0.206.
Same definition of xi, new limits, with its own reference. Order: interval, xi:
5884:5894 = -21.7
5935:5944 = -25.4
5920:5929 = -28.3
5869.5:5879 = -26.9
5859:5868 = -26.4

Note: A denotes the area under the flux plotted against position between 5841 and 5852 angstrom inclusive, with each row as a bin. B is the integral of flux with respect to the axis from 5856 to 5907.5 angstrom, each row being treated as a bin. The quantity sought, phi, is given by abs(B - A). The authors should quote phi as 155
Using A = 49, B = 204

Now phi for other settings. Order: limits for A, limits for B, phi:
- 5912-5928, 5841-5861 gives 19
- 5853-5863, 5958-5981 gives 56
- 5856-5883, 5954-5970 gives 43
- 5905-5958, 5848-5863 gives 159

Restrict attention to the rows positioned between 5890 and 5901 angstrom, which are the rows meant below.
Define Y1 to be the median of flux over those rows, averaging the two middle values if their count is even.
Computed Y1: 3.3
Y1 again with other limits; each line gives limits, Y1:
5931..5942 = 4.1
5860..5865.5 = 4.1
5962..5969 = 4.5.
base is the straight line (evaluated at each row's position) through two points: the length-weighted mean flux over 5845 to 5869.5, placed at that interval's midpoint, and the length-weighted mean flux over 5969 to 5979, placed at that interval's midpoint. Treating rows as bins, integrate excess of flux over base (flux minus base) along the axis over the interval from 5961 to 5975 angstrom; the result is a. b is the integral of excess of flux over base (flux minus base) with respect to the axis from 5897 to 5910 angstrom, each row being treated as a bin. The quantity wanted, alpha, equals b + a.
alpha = -4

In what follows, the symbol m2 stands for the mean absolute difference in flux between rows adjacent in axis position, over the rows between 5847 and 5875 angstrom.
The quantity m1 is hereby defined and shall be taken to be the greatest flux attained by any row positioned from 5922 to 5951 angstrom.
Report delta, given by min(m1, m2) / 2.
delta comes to 0.26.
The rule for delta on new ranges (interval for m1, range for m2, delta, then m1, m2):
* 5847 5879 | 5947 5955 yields 0.11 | 5.13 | 0.22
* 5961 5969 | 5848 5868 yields 0.28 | 5.35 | 0.56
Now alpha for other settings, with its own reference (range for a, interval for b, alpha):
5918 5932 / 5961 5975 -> 2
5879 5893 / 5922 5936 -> -13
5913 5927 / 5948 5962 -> 2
